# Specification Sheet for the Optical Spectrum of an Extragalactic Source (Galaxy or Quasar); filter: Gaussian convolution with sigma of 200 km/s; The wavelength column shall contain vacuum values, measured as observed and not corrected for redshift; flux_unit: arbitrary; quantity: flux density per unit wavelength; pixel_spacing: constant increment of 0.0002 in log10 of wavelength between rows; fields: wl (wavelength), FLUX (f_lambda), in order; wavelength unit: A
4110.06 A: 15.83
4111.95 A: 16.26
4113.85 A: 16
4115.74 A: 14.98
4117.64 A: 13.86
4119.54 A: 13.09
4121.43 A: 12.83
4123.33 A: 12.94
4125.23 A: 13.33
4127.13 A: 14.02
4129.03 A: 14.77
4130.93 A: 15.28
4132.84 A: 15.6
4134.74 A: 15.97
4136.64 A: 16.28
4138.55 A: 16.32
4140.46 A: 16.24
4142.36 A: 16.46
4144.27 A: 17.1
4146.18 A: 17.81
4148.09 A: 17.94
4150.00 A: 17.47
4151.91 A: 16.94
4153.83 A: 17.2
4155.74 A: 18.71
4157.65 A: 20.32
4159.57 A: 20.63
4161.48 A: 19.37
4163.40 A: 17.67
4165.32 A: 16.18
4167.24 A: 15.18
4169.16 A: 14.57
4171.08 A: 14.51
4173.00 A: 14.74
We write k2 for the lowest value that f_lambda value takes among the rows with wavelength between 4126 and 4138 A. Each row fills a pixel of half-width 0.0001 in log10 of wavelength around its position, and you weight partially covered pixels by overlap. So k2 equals 14.02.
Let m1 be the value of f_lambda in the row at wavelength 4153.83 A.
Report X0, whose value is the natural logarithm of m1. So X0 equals 2.84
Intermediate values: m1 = 17.2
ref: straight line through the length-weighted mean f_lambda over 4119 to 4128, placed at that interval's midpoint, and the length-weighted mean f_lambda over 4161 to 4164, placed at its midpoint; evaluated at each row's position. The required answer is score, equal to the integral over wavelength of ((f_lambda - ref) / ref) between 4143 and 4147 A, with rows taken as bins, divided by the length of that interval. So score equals 0.077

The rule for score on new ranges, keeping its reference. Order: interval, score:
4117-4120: 0.073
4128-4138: 0.074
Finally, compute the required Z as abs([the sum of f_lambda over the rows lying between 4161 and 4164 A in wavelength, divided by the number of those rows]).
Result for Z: 18.5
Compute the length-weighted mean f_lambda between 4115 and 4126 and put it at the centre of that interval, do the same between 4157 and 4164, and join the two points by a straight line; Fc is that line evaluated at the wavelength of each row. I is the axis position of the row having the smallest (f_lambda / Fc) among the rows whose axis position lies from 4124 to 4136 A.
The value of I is 4125.23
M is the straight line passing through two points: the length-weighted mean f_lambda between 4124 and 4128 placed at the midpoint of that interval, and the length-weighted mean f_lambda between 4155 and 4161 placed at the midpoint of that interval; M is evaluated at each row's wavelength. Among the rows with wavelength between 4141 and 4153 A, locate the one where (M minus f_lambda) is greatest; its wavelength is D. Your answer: 4151.91 A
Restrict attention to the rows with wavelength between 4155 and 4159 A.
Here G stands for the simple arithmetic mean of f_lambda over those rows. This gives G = 19.5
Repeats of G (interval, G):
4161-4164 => 18.5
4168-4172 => 14.5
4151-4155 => 17.1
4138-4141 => 16.3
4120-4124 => 12.9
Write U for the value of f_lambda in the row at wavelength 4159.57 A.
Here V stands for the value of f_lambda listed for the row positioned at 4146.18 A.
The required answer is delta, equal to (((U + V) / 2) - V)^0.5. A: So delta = 1.19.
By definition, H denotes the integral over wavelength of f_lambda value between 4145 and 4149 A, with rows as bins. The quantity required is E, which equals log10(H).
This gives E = 1.85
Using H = 71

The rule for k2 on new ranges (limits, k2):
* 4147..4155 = 16.94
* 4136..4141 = 16.24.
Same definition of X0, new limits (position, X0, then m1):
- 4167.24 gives 2.72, 15.18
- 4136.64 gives 2.79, 16.28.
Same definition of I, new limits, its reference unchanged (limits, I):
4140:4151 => 4150.00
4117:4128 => 4123.33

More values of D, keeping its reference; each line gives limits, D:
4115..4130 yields 4123.33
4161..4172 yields 4171.08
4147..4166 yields 4165.32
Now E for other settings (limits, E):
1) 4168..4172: 1.77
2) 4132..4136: 1.80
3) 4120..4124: 1.71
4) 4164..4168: 1.80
